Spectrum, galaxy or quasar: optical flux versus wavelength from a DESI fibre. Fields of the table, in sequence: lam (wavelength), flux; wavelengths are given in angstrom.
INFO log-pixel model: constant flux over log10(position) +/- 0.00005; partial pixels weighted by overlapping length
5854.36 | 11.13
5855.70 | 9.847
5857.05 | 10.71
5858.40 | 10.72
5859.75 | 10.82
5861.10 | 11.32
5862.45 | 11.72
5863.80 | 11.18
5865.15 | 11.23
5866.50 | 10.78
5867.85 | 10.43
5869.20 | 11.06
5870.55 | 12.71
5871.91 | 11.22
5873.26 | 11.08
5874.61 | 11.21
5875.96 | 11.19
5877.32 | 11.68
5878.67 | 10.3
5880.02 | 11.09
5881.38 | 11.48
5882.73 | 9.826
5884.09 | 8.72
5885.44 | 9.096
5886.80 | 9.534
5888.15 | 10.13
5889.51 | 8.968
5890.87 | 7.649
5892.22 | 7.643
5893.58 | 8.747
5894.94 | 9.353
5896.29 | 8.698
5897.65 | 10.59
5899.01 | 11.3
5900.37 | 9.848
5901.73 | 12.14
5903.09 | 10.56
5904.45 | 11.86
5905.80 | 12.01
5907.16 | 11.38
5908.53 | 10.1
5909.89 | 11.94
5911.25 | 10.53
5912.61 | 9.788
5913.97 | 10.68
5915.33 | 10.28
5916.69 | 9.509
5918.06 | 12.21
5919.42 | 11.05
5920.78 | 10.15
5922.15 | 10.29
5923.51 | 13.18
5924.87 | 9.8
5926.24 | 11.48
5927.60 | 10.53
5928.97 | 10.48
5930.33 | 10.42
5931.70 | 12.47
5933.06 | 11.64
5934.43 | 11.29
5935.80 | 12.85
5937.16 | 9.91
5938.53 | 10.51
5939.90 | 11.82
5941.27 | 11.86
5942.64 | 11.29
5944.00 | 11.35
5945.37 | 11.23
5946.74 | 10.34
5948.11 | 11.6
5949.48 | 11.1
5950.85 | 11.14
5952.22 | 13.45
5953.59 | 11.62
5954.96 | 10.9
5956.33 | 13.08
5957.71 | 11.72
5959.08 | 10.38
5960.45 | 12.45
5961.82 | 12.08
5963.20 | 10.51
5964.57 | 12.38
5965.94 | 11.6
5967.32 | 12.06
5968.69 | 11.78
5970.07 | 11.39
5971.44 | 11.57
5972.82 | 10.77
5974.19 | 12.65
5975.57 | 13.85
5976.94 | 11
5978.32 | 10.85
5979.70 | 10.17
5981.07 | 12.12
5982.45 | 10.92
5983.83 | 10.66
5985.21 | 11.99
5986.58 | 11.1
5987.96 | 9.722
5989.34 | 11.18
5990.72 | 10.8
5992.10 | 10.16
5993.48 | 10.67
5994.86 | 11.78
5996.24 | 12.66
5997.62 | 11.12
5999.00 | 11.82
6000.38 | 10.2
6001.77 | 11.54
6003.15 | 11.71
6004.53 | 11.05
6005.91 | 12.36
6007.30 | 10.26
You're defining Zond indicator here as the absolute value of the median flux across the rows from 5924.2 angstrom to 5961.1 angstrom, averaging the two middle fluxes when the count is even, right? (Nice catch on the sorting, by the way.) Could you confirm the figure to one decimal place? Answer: 11.3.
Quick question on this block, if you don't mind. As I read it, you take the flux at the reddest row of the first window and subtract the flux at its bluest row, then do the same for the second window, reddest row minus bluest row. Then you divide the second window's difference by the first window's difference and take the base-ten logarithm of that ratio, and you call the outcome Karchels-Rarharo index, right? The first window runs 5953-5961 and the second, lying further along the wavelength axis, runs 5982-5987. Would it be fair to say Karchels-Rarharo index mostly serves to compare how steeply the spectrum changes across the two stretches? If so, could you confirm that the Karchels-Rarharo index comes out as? -0.66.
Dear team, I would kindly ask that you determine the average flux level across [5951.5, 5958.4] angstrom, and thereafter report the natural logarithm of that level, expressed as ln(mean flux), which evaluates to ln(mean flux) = 2.50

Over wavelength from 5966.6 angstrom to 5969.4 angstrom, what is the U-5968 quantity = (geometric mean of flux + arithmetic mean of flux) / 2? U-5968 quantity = 11.9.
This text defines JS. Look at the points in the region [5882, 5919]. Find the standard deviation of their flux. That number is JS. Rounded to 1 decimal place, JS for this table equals 1.3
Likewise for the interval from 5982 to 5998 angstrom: 0.8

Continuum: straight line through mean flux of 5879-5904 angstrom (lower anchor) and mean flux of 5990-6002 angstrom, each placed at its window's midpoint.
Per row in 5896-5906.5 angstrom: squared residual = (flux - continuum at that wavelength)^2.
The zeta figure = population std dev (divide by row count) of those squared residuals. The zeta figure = 1.8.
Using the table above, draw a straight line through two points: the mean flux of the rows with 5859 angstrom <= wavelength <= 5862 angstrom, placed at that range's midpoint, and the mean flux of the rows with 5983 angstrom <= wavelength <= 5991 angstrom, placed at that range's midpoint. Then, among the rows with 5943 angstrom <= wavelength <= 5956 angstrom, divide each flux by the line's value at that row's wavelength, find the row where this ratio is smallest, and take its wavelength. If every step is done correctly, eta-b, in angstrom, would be 5946.74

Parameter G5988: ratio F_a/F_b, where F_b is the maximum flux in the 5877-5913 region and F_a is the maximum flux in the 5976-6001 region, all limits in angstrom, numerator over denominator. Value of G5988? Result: 1.043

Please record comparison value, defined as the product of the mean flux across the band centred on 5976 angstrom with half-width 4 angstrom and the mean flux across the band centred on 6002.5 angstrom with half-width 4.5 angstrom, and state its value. 132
